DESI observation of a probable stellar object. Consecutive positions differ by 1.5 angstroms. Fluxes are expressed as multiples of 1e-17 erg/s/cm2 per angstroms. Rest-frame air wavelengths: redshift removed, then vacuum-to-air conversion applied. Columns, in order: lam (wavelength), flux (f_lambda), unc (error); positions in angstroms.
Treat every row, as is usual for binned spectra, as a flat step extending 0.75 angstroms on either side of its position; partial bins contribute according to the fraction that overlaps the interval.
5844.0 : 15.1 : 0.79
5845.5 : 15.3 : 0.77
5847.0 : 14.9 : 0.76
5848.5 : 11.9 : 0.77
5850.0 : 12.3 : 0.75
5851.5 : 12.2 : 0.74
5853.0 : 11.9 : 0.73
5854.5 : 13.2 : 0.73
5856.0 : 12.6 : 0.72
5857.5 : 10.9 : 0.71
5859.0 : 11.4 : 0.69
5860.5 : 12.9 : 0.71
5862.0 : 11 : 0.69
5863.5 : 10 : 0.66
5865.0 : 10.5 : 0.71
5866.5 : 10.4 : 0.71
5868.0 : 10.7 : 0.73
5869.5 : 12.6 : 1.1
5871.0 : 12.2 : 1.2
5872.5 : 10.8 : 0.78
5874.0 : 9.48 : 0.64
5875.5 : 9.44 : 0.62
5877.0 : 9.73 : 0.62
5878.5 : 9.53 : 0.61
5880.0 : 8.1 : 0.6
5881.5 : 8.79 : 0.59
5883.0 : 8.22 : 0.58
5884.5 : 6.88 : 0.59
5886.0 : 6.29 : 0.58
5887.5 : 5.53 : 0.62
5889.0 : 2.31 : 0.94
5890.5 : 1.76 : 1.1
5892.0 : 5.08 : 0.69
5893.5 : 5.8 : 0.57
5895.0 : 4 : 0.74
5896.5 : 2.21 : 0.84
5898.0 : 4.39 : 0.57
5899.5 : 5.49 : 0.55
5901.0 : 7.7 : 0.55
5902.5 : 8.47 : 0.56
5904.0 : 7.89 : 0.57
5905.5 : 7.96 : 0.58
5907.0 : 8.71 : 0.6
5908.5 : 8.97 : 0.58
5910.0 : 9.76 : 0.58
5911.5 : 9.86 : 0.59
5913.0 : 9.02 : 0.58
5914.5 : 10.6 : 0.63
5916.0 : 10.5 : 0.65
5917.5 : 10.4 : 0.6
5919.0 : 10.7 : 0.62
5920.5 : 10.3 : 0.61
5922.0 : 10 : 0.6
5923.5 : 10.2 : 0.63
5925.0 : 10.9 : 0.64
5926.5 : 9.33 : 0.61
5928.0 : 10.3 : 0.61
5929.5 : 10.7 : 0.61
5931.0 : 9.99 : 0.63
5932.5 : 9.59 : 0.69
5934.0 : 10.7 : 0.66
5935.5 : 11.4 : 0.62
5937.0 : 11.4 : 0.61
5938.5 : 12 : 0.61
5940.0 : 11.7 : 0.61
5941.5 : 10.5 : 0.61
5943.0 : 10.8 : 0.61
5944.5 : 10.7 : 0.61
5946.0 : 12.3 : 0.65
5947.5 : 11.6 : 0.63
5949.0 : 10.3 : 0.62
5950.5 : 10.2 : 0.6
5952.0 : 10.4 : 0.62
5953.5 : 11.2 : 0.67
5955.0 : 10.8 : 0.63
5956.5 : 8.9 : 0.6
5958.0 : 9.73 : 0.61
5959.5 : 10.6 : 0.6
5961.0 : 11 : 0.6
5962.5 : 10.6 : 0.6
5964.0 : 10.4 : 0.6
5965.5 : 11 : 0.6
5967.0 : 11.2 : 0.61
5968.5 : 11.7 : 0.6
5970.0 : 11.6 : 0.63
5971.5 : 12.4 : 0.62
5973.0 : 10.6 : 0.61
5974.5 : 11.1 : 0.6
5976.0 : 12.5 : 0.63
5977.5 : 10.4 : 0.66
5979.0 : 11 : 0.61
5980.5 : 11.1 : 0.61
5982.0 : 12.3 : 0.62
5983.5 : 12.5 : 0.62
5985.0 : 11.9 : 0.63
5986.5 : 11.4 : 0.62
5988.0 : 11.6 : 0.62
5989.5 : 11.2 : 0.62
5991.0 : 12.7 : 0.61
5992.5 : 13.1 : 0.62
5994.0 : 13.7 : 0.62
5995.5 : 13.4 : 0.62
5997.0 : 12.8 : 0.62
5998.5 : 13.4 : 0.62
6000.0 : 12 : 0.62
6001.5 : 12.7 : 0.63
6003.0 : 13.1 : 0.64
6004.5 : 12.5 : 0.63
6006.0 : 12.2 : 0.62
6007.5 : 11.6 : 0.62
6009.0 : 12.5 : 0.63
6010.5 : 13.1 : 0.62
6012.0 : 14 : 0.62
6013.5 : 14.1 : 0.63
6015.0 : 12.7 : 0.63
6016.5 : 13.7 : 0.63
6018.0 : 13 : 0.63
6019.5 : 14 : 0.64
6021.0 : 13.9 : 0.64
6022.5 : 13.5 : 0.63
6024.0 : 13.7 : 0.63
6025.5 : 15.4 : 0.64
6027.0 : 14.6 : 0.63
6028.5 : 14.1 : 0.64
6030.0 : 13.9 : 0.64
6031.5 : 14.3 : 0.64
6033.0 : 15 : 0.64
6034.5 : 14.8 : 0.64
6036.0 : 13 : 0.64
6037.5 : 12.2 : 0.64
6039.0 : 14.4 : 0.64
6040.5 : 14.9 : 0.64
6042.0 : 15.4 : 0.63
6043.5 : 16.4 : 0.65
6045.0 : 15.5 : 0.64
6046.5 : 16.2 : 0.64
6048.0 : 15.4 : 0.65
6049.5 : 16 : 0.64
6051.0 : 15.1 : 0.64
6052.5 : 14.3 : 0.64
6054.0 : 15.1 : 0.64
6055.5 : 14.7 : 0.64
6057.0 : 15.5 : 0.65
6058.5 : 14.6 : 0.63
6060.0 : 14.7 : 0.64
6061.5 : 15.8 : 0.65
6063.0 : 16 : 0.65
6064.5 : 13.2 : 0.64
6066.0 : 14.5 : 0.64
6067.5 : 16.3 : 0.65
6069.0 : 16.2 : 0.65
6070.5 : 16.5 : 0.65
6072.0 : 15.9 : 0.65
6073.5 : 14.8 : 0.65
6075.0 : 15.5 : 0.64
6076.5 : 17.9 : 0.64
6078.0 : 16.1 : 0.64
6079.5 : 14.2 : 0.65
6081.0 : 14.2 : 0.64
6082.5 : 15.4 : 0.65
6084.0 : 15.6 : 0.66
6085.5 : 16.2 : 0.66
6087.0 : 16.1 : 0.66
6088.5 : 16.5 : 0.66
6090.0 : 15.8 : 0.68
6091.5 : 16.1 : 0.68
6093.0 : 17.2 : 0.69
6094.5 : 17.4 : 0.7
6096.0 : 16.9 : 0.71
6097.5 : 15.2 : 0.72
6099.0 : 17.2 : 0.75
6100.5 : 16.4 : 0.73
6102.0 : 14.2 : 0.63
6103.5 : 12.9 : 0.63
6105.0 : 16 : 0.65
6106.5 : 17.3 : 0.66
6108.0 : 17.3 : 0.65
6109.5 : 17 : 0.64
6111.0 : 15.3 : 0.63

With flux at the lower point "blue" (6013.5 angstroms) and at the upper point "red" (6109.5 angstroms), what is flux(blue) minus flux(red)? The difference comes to -2.9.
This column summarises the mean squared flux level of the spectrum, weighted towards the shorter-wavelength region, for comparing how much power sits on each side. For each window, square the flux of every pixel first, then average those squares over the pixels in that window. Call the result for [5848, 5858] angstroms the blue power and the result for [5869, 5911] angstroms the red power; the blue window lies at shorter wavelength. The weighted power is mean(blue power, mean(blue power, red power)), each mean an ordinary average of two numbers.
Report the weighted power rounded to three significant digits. 127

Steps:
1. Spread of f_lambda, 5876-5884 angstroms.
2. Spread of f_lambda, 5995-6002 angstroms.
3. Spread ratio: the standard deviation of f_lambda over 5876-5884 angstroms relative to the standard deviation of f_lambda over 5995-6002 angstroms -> 1.3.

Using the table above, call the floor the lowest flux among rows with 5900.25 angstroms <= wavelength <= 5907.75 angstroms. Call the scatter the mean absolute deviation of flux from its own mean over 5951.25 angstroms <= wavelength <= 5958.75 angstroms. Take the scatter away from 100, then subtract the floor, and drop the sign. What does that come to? 91.6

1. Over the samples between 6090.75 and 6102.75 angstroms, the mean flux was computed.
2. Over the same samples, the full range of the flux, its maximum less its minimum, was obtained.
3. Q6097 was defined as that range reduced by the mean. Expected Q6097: -13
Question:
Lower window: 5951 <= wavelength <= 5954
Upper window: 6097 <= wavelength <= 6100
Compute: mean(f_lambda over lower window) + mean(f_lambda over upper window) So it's 27.0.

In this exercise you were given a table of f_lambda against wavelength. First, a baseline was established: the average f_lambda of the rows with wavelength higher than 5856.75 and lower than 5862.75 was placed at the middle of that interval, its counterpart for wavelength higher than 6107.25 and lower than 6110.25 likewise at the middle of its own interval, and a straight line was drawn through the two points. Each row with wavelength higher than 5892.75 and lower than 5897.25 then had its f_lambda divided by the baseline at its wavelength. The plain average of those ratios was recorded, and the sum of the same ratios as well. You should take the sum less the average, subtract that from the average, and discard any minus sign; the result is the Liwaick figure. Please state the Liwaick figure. 0.32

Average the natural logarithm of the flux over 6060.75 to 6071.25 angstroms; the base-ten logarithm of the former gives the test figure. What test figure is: 0.437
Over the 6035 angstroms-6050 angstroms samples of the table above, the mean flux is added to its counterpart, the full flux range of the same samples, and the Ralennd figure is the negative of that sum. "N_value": -19.1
